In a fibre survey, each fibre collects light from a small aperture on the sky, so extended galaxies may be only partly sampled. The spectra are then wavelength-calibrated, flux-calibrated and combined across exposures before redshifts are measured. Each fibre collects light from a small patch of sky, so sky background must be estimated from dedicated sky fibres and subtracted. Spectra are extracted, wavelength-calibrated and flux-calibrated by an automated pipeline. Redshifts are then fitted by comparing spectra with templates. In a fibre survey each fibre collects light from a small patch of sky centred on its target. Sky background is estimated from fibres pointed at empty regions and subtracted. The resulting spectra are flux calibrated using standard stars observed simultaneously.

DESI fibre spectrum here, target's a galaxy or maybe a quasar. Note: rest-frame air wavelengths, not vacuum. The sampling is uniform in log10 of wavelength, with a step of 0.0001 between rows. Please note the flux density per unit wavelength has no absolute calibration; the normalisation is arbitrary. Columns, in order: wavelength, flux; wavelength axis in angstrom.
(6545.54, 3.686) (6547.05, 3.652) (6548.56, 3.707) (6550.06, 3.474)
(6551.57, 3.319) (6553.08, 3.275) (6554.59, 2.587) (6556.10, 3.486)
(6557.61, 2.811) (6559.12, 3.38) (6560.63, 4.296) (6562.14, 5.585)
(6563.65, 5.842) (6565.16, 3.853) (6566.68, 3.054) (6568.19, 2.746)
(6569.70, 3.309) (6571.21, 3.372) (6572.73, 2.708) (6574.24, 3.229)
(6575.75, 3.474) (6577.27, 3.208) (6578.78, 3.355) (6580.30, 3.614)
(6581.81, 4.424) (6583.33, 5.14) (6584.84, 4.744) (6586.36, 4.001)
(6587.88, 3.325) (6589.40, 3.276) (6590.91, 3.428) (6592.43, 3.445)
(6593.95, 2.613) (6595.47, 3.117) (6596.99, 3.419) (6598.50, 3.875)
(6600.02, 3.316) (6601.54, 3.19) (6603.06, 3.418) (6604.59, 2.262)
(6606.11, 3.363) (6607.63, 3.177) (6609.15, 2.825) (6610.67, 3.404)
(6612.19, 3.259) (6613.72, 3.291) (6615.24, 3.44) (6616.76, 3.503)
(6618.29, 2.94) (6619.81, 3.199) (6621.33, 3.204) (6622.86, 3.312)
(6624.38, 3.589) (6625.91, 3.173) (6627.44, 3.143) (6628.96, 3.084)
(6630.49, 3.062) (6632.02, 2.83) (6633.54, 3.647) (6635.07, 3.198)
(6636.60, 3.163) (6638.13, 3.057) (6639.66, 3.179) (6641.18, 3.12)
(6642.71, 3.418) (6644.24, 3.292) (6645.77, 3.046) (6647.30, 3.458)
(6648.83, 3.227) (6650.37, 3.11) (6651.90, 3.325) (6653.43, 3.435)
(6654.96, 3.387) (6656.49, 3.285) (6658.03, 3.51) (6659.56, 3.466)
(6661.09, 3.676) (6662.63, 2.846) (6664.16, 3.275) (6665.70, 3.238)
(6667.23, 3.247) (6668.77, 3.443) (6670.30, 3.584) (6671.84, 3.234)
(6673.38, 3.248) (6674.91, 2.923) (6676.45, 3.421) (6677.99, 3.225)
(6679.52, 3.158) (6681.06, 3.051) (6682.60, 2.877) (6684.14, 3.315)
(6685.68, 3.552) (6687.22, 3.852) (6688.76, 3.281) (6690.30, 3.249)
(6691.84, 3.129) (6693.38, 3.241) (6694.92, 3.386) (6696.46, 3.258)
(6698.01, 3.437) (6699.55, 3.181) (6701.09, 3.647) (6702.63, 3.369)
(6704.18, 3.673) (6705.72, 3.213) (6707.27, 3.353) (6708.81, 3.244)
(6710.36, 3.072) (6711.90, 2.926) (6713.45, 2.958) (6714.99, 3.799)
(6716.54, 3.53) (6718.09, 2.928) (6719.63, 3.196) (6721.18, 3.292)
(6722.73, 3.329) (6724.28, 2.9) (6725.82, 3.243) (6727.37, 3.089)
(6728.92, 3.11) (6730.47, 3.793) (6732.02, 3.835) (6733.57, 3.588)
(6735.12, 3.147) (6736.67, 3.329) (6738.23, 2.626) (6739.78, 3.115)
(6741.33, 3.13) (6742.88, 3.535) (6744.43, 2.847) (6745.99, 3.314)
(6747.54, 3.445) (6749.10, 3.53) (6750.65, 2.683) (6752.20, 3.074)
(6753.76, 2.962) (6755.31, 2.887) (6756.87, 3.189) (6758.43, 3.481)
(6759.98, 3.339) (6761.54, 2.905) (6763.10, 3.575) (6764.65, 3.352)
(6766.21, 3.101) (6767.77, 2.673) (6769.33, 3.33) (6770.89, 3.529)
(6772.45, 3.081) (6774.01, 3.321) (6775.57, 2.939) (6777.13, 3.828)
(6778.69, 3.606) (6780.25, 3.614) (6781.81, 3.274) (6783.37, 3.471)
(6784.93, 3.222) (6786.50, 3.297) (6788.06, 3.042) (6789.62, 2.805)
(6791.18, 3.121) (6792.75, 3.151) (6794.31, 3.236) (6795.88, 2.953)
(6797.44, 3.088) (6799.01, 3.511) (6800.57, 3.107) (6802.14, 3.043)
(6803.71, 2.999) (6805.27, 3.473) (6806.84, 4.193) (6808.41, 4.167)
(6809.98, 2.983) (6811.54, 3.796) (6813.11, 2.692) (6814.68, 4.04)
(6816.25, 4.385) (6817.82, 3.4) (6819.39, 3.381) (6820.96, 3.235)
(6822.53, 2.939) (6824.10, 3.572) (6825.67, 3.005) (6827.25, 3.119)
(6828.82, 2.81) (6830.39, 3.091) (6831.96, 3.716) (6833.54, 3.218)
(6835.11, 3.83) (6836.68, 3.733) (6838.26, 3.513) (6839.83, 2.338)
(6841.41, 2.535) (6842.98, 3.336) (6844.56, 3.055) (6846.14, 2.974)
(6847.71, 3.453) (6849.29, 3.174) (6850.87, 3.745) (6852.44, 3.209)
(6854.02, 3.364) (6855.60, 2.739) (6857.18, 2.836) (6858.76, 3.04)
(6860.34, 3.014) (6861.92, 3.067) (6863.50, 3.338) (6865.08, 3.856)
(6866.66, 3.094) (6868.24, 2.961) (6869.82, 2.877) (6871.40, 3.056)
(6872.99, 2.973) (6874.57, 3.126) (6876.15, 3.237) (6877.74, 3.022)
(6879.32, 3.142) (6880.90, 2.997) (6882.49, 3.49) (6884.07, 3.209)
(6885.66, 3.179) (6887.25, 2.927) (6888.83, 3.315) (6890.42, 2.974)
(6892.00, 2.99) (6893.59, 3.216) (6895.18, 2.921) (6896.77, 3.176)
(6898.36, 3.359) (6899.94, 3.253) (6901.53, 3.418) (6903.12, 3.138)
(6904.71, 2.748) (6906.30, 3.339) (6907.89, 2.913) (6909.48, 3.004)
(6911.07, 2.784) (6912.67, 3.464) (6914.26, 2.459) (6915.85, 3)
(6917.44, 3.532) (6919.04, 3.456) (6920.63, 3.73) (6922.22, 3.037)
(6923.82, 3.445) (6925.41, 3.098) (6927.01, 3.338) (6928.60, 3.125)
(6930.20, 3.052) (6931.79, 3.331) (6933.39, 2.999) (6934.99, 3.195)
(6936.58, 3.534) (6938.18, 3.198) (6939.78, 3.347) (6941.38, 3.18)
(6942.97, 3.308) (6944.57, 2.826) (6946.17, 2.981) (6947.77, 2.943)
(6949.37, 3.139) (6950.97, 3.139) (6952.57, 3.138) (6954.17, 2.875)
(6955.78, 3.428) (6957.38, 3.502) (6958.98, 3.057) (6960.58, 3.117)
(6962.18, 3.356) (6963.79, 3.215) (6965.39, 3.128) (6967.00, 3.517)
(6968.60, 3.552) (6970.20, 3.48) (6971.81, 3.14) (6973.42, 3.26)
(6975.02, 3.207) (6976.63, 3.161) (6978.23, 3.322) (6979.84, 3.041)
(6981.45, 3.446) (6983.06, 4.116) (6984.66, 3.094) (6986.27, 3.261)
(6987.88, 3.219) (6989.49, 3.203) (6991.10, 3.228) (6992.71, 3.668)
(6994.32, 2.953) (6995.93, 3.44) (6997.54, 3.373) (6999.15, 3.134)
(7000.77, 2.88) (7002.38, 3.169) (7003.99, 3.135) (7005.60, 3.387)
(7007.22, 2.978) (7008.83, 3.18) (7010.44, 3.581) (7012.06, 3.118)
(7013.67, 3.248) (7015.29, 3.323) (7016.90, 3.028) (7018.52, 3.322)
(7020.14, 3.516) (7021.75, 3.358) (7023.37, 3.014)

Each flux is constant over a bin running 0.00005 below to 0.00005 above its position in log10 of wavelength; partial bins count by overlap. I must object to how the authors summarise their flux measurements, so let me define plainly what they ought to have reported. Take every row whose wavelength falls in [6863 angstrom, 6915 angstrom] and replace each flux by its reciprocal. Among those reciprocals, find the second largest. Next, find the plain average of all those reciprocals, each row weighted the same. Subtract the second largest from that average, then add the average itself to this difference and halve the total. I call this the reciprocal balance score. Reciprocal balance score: 0.141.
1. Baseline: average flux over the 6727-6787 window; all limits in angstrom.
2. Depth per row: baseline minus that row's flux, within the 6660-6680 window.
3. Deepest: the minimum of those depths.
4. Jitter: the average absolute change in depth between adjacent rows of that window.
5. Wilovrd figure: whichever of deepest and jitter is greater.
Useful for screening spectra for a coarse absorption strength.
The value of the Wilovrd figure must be 0.258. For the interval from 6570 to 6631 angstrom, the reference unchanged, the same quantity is 0.363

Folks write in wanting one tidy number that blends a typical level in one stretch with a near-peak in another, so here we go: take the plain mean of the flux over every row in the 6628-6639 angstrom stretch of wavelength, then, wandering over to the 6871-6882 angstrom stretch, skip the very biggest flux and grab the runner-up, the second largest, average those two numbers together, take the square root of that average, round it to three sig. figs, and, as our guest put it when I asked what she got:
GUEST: 1.77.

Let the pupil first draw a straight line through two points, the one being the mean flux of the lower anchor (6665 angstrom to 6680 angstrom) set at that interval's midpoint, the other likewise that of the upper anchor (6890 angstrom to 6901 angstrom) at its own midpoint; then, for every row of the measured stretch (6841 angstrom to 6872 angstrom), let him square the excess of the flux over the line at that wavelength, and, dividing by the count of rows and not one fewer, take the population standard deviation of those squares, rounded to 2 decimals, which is 0.14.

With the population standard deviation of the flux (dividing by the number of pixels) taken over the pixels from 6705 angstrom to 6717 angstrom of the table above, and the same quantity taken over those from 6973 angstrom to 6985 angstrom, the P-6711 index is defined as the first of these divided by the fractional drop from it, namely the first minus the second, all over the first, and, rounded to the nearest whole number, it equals -2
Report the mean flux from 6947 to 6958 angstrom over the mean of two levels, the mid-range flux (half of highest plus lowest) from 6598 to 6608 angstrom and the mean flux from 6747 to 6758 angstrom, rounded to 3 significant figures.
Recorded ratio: 1.02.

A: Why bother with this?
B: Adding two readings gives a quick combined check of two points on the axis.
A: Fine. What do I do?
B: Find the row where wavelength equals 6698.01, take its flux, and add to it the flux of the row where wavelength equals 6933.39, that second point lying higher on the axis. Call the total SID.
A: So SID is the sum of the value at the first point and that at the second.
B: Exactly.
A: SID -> 6.44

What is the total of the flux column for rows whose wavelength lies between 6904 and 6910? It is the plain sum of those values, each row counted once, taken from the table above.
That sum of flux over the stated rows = 12.0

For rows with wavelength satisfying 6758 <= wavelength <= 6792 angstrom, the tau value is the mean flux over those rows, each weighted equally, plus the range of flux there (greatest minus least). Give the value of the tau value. 4.42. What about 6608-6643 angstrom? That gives 4.04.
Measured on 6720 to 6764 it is 4.43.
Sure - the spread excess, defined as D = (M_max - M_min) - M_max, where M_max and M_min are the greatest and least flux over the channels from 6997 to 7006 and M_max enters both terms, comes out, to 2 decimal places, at -2.88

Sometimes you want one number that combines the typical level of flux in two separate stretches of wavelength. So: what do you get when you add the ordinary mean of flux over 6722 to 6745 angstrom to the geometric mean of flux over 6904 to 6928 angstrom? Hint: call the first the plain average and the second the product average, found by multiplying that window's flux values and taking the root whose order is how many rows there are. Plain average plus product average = 6.38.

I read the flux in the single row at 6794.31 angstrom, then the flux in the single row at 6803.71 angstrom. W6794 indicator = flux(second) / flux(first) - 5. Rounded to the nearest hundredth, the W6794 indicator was -4.07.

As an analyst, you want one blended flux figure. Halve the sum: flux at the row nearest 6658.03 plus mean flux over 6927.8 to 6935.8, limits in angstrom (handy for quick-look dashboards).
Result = 3.33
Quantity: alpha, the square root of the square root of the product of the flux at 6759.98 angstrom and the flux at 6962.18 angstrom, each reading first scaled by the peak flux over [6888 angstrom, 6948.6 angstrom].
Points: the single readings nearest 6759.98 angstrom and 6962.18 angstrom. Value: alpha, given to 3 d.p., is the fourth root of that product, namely 0.947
